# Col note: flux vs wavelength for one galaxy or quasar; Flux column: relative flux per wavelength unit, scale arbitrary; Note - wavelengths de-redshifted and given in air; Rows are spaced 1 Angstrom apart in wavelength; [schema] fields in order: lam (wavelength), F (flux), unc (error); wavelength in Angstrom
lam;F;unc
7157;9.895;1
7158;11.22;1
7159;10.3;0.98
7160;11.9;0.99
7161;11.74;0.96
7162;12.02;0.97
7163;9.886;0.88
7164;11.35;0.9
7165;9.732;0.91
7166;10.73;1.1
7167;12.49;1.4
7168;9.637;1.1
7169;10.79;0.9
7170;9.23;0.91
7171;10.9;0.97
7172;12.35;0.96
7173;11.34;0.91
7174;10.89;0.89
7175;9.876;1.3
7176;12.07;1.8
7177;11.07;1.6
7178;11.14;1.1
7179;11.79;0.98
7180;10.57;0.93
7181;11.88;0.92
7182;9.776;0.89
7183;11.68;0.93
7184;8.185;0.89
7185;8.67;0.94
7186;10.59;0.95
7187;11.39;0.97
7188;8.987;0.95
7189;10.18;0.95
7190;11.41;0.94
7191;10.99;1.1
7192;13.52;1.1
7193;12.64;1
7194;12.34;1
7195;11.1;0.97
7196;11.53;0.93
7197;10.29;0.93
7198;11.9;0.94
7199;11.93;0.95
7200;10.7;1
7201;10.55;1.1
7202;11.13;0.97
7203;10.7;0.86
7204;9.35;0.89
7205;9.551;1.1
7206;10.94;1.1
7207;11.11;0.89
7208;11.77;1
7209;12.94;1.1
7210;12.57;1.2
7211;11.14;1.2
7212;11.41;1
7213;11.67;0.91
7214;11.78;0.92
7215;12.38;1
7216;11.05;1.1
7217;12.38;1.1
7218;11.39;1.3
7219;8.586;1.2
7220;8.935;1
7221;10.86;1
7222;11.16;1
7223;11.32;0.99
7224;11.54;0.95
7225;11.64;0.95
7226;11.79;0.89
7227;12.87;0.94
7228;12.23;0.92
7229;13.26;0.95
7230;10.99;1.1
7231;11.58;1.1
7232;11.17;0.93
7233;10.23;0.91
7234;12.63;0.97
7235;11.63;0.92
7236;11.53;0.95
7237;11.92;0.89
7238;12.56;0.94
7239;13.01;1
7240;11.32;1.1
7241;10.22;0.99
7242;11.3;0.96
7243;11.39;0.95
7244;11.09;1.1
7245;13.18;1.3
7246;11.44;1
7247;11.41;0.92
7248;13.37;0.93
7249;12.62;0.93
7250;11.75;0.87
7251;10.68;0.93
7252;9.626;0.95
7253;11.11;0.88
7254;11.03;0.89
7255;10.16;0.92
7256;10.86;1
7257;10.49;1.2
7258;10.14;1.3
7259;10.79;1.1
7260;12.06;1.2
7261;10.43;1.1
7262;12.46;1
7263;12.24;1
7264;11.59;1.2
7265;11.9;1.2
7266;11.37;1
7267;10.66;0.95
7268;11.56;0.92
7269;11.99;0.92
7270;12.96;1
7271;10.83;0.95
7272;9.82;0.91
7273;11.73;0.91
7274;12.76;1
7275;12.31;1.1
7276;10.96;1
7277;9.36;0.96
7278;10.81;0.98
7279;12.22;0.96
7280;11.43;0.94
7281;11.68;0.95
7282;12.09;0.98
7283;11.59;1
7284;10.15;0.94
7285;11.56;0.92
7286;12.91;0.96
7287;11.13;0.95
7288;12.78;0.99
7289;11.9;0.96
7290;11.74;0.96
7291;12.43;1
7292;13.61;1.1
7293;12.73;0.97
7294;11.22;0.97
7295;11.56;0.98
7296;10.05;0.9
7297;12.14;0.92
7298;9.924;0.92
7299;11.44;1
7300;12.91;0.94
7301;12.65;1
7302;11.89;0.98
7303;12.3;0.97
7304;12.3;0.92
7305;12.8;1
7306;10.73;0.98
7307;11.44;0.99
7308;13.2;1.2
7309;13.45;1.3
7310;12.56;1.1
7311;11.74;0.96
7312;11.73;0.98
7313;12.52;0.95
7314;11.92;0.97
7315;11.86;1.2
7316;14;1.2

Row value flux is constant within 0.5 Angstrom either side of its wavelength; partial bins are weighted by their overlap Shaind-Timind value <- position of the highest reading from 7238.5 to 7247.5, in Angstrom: 7245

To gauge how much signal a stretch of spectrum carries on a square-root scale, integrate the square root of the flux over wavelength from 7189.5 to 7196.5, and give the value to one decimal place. 24.2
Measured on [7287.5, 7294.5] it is 24.6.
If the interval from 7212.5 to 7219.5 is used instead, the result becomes 23.5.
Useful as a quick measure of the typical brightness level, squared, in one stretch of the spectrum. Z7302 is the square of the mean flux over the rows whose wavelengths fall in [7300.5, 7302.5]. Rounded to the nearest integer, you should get 151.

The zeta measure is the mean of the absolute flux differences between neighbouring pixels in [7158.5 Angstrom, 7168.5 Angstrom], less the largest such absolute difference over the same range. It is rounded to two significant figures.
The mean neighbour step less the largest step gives -1.4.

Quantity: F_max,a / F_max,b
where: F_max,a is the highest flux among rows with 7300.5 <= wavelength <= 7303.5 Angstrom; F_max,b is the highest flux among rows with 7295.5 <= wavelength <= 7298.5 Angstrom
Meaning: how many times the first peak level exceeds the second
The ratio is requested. 1.04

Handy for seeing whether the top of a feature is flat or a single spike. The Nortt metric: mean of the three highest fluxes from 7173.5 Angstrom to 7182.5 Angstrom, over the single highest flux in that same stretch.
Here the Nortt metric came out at 0.987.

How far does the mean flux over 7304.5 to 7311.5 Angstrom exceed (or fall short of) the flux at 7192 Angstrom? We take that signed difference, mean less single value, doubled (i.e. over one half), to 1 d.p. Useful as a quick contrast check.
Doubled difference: -2.5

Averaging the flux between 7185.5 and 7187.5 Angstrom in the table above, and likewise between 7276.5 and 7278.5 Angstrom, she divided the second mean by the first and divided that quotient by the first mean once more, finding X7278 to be 0.083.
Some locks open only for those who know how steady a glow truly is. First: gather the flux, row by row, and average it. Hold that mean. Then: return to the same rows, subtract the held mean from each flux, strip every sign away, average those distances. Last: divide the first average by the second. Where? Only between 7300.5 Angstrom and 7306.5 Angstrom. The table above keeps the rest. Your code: 23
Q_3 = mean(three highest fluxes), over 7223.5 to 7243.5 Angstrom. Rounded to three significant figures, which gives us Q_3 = 13.0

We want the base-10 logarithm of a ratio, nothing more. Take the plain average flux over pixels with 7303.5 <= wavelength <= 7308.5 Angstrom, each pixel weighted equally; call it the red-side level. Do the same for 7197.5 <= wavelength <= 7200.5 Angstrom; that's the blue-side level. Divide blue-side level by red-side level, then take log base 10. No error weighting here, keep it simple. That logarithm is -0.02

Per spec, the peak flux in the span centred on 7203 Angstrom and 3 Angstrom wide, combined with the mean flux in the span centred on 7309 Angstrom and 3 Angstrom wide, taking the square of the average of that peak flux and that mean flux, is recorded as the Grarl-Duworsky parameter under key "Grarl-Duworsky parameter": 146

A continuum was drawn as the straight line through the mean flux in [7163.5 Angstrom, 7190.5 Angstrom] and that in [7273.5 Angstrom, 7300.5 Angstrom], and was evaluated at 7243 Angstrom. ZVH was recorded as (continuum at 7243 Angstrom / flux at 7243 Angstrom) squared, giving 0.98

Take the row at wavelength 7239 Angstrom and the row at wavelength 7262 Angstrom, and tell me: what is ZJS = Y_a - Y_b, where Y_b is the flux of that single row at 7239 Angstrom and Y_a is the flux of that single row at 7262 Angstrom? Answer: -0.55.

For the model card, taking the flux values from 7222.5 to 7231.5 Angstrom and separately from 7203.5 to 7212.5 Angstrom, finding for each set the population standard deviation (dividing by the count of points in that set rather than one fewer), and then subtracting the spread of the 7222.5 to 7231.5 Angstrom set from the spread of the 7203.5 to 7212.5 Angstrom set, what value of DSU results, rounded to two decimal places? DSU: 0.43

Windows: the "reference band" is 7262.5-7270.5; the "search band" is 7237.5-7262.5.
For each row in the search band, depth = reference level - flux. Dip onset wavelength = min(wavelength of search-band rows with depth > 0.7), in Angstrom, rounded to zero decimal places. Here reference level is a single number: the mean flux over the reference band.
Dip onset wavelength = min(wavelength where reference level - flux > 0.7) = 7241 Angstrom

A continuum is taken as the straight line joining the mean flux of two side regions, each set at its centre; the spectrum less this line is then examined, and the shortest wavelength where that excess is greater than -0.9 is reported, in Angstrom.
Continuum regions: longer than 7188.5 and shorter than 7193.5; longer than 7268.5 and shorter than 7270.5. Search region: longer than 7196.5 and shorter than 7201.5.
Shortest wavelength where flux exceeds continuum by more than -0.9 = 7198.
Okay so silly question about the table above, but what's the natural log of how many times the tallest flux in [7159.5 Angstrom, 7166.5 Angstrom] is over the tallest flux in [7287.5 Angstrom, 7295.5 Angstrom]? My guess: -0.12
